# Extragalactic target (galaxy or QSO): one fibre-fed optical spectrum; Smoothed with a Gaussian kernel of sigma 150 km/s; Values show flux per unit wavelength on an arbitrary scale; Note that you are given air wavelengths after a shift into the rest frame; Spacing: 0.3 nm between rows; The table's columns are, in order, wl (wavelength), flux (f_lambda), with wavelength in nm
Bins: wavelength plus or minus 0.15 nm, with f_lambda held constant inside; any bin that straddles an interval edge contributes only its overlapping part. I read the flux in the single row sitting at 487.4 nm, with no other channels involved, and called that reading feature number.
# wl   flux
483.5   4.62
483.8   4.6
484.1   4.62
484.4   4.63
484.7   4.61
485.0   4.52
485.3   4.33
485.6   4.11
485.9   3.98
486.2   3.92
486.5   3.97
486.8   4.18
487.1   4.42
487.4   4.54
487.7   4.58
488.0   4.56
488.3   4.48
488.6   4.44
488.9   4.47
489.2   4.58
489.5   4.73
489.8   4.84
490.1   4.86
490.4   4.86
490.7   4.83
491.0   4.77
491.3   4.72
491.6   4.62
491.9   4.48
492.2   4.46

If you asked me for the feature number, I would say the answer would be 4.54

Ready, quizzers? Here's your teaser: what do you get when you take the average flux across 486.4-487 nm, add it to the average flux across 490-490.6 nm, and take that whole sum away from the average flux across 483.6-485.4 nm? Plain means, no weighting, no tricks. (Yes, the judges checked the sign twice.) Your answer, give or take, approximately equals -4.4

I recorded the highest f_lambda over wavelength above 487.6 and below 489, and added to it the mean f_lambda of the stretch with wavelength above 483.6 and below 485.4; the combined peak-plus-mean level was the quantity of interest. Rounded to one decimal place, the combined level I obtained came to 9.1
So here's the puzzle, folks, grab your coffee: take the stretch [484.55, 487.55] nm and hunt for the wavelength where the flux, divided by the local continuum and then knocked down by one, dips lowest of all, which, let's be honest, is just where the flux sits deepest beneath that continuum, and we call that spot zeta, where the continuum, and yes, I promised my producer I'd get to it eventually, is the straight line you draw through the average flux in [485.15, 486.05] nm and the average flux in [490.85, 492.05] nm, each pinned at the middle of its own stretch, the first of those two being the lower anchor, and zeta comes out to 486.2 nm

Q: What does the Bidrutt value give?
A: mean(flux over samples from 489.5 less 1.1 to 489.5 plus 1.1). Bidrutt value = 4.68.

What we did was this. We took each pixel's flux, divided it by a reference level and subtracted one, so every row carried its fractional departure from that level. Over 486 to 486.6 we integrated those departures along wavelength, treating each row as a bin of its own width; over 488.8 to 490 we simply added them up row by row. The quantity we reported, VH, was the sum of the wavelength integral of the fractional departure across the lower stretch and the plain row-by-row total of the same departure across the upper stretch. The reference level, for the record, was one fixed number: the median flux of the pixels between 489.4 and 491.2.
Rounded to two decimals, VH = -0.26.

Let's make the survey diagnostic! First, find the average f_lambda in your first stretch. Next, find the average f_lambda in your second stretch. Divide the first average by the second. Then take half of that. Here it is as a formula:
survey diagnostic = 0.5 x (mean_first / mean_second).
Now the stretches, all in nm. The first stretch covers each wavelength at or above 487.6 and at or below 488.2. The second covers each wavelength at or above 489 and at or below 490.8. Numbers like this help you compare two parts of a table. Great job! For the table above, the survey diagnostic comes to 0.478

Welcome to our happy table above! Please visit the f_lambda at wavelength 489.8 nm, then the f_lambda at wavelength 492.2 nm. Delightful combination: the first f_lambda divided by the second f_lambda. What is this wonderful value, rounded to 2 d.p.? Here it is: 1.09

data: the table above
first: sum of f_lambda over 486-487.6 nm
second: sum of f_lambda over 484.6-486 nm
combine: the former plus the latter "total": 42.6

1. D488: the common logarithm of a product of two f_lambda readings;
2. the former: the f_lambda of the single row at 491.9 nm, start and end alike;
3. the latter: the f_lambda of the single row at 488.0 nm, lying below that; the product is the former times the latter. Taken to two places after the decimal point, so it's 1.31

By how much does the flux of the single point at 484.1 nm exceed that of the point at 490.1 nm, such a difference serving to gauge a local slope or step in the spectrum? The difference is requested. -0.24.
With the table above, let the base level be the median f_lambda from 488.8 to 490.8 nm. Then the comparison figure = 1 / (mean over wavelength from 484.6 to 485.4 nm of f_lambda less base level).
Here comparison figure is -3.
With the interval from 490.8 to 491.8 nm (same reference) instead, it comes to -8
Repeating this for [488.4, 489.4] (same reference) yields -3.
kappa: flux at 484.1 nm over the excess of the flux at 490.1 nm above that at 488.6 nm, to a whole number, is 11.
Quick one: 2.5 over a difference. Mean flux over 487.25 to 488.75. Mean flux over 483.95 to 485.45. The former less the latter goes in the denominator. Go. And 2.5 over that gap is -114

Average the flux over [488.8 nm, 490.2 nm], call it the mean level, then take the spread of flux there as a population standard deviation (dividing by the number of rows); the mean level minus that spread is 4.55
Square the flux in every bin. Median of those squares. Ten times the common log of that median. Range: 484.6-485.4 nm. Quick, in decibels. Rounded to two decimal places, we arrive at 13.10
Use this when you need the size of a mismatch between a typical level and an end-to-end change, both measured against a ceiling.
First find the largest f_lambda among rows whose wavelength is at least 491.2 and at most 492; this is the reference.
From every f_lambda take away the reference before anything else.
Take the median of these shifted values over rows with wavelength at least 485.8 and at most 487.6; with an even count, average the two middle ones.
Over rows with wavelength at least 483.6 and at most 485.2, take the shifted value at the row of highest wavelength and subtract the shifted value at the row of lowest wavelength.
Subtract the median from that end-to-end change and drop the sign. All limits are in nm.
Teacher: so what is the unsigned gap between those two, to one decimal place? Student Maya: 0.6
